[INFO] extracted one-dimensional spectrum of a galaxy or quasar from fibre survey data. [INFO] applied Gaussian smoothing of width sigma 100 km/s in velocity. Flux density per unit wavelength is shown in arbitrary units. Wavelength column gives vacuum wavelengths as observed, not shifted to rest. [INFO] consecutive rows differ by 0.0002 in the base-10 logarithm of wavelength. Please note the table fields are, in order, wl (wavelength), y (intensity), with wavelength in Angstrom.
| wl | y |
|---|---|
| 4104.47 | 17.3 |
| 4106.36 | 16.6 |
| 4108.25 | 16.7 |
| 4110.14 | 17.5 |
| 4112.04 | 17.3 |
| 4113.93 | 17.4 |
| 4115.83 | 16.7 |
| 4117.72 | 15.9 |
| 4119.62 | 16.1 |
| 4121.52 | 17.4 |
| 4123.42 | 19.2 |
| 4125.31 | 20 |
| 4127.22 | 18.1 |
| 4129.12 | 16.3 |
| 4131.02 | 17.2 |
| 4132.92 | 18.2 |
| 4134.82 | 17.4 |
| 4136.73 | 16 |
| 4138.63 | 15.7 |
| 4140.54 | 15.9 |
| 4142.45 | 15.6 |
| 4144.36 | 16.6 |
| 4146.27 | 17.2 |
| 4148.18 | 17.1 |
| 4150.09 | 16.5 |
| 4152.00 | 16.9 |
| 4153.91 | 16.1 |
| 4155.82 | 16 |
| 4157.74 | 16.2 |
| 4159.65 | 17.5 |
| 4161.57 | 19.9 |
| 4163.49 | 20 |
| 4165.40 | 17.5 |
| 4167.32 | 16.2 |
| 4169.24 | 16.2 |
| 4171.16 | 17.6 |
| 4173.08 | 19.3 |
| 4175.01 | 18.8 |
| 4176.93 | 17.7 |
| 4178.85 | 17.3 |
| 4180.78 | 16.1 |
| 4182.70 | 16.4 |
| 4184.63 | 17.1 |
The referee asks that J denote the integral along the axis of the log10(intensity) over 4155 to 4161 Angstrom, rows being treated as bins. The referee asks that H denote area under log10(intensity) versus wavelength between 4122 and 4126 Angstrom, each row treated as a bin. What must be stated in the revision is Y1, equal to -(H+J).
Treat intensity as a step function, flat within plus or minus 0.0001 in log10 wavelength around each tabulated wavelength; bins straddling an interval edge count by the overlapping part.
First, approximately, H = 5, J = 7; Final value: -12.5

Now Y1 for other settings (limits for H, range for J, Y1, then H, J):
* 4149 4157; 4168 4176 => -19.7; 10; 10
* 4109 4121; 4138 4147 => -25.6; 15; 11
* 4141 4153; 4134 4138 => -19.5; 15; 5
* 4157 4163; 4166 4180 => -24.9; 8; 17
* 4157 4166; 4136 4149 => -27.1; 11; 16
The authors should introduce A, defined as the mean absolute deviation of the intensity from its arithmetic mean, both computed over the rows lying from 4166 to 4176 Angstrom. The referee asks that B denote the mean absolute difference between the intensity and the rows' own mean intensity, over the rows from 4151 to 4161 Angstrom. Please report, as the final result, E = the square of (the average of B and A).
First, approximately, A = 1.1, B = 0.5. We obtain 0.7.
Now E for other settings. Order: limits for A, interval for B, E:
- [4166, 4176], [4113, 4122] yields 0.7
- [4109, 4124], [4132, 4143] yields 0.6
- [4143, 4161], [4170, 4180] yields 0.3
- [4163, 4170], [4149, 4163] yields 1.3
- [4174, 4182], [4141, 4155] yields 0.4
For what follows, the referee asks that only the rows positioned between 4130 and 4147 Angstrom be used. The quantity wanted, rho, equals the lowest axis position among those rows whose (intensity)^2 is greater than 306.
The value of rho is 4132.92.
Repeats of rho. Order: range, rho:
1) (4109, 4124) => 4110.14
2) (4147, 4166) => 4159.65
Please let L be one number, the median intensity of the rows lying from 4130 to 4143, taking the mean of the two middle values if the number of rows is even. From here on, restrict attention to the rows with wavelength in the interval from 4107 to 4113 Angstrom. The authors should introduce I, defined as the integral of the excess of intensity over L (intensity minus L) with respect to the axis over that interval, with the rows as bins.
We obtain 7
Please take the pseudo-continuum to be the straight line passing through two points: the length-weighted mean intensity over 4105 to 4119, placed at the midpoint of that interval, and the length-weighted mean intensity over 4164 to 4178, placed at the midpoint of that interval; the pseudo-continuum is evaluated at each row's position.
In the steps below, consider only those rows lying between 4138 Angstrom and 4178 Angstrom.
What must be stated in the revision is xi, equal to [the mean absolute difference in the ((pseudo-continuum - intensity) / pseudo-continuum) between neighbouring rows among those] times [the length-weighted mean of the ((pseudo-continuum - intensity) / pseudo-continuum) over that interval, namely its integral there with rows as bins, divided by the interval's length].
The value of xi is 0.0009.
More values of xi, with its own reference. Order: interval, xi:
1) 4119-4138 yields -0.0022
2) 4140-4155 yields 0.0016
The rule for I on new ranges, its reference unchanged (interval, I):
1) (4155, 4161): 5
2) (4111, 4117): 7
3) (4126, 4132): 8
